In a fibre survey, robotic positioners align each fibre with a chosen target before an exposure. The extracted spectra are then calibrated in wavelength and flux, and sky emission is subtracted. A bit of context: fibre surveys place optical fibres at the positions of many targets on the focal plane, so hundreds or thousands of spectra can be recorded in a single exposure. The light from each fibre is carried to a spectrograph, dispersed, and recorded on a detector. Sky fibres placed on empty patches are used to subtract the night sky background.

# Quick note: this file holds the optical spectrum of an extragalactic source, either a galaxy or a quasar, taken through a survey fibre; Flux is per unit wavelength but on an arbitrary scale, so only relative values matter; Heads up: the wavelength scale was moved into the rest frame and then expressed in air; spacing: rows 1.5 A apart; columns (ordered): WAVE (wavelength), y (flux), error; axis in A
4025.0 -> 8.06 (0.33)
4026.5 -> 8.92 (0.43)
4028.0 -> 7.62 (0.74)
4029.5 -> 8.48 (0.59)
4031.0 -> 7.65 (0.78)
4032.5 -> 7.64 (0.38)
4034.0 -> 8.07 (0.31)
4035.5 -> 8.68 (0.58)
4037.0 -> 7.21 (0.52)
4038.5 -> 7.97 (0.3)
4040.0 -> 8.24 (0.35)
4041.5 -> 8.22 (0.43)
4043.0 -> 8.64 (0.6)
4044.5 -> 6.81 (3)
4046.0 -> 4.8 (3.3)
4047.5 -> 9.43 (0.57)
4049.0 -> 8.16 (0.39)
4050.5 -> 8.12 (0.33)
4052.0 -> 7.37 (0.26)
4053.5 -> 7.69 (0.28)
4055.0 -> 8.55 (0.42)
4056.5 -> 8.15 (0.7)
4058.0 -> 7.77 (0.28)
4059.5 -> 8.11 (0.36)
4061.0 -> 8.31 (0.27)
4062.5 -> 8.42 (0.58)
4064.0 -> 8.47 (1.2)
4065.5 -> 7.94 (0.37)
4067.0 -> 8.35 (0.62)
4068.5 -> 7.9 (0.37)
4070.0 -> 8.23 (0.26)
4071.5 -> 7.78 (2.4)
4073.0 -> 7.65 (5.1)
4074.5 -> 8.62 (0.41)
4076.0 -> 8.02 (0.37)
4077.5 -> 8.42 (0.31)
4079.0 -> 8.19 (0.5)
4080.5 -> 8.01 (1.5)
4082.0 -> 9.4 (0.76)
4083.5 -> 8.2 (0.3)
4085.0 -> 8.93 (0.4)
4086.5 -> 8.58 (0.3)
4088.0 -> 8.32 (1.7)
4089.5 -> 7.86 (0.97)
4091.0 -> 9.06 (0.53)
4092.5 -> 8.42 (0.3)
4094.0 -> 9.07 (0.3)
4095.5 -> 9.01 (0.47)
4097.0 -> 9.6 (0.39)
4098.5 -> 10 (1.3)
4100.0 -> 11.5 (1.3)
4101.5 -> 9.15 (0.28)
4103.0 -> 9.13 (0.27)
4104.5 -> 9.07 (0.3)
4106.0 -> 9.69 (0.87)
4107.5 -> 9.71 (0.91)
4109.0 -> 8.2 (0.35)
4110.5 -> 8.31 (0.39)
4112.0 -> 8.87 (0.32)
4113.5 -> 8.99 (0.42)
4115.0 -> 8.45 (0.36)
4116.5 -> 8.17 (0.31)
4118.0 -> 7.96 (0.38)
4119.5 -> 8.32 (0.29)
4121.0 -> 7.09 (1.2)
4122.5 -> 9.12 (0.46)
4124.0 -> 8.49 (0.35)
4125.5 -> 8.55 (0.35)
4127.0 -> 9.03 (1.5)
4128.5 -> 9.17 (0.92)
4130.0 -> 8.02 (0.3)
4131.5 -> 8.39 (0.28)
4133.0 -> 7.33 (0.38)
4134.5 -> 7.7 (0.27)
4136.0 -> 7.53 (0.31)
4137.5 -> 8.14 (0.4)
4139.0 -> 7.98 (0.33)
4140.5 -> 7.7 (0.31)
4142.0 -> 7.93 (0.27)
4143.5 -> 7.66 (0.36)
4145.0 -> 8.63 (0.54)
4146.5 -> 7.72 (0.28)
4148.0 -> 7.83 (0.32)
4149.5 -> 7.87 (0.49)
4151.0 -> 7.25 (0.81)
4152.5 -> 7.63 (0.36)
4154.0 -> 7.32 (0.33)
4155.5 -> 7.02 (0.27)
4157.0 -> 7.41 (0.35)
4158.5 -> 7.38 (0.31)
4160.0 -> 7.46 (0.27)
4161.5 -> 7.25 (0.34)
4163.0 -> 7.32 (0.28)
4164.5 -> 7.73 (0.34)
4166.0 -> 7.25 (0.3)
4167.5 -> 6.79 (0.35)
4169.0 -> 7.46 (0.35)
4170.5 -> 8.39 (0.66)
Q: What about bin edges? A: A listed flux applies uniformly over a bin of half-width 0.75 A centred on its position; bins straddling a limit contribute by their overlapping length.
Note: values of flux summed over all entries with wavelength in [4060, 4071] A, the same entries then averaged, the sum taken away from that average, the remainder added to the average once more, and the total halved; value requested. -20.6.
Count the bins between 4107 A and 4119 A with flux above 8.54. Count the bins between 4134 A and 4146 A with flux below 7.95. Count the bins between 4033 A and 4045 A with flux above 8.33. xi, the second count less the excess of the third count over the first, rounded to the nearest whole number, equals 6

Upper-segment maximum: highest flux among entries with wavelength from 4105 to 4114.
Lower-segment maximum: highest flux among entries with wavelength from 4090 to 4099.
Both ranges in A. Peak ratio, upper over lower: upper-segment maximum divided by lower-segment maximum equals 0.97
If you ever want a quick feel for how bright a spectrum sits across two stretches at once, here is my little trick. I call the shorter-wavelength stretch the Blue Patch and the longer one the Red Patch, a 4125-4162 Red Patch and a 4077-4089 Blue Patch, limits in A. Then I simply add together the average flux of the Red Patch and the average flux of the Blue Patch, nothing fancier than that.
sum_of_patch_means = 16.3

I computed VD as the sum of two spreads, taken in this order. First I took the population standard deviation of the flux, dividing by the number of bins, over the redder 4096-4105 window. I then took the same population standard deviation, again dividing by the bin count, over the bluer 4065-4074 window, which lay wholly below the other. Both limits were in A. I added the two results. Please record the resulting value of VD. 1.1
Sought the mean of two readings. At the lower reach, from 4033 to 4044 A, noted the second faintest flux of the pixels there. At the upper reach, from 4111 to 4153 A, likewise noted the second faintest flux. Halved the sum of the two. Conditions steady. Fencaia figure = 7.61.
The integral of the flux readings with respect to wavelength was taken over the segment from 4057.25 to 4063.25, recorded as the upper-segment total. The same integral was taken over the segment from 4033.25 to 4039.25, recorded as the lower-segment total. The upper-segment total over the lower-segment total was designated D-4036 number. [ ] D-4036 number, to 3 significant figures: 1.02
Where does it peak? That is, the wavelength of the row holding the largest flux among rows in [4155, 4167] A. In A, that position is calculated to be 4164.5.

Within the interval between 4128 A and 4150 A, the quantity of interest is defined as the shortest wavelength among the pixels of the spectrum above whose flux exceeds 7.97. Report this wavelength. 4128.5 A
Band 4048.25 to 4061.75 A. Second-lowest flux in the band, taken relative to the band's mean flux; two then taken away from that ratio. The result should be -1.04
